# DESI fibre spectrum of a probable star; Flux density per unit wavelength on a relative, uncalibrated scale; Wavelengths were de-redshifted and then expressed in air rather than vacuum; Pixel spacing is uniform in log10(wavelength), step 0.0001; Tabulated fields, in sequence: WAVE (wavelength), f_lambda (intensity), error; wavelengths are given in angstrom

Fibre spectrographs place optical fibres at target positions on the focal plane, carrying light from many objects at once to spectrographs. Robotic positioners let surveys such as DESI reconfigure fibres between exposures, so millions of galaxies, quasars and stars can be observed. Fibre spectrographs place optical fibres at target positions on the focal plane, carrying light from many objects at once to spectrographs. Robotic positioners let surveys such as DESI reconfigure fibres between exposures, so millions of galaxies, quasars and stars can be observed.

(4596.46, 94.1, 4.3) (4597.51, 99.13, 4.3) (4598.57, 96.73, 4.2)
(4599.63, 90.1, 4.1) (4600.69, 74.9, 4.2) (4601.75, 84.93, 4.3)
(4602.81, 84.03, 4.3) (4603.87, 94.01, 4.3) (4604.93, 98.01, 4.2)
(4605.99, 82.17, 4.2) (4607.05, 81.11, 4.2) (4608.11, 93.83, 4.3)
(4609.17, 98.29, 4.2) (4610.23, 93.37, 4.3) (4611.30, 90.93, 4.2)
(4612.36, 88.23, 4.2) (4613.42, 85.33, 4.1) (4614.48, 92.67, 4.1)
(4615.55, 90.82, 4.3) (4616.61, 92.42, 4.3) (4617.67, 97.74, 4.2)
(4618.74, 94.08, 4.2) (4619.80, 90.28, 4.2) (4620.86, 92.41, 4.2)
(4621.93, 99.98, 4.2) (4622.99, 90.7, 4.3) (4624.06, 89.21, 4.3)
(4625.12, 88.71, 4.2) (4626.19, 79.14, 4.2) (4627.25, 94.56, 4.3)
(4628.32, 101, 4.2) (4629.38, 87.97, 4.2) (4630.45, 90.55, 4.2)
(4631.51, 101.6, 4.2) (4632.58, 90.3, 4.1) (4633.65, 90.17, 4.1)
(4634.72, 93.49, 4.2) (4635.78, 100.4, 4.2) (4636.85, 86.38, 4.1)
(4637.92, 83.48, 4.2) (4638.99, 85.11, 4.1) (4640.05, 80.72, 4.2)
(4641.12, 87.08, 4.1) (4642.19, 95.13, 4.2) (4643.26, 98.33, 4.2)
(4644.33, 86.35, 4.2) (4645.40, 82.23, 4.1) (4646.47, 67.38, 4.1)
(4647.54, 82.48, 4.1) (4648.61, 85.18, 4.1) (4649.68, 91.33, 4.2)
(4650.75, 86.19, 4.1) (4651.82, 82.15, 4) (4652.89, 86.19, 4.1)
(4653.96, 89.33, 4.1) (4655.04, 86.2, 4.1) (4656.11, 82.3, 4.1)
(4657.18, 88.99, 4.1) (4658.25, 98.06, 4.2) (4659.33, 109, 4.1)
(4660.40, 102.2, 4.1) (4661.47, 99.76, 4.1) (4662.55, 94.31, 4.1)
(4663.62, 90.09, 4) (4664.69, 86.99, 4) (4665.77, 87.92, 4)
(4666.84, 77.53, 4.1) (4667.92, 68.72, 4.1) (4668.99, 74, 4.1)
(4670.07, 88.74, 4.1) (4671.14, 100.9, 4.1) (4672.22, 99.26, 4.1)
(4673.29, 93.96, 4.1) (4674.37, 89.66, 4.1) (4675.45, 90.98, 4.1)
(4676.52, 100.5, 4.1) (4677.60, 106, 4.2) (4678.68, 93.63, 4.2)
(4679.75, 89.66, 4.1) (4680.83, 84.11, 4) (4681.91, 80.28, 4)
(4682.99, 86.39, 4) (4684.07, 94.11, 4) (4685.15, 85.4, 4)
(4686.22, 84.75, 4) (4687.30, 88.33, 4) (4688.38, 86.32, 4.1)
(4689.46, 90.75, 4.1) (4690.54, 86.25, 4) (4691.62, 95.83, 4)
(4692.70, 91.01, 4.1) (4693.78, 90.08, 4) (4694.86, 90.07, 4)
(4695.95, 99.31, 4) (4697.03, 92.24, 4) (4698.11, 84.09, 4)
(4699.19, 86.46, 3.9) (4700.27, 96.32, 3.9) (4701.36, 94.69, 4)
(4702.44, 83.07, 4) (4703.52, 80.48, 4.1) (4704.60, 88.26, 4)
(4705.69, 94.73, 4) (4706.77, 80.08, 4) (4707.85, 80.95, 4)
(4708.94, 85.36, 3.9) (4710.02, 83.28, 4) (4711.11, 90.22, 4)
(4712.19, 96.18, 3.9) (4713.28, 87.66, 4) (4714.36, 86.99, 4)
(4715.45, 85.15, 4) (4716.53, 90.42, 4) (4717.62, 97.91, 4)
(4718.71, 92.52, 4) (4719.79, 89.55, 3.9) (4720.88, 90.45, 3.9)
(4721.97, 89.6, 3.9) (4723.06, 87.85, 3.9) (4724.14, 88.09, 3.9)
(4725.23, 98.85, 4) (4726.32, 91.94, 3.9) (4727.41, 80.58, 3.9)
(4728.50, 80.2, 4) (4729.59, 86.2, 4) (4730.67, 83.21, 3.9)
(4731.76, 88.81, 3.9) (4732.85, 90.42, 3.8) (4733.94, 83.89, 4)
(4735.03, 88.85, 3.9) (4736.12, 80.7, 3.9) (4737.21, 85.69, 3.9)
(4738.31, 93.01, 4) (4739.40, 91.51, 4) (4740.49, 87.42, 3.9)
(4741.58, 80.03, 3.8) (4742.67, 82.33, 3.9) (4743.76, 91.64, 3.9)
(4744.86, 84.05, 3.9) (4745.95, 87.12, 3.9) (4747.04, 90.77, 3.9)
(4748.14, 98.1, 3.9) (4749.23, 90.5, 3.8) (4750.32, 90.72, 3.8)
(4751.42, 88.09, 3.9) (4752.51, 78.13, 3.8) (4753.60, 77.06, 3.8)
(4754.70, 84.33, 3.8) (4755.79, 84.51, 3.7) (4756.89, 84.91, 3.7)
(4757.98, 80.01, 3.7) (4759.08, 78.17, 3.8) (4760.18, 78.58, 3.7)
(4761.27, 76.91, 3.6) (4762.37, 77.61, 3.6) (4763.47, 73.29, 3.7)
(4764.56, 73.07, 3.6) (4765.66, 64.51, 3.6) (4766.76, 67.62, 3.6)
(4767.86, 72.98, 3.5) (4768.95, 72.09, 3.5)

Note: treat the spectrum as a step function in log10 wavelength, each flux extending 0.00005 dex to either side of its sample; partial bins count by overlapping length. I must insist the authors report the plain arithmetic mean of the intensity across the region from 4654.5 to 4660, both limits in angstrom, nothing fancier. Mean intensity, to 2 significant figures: 93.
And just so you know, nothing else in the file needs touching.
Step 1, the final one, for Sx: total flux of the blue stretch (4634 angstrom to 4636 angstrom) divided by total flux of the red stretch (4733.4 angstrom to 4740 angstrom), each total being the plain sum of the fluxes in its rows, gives 0.37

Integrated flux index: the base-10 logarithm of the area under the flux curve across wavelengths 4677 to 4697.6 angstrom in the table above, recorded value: 3.27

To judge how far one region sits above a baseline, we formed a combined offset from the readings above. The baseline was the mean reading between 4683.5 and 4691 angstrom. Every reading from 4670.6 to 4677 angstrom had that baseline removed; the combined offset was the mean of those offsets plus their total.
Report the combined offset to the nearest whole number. 55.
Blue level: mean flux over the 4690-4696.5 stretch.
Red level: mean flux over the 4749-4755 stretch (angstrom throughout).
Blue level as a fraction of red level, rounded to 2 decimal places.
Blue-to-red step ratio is 1.09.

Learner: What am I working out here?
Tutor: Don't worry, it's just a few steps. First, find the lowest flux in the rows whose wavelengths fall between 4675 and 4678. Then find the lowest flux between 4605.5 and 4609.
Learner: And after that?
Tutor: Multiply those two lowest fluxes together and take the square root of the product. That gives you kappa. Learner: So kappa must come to 85.9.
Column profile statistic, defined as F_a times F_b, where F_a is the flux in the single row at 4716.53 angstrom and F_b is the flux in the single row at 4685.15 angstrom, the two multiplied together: 7722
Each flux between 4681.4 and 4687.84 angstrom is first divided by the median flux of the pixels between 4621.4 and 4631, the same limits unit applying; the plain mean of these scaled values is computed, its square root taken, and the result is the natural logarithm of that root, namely -0.02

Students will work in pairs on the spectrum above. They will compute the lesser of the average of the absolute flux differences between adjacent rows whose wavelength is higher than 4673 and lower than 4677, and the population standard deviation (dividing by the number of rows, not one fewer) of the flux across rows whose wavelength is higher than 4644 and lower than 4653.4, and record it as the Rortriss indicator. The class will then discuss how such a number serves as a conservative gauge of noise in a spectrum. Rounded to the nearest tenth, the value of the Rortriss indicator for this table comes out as 5.0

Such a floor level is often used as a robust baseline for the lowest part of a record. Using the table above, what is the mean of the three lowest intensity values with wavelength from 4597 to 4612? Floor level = 79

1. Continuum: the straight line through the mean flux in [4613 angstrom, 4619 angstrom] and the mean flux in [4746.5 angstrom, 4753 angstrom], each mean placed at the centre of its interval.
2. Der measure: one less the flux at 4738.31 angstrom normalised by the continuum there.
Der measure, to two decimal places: -0.04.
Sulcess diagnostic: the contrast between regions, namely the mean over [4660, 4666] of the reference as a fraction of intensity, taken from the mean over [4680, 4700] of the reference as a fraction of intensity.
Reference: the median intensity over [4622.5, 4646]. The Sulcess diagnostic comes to 0.052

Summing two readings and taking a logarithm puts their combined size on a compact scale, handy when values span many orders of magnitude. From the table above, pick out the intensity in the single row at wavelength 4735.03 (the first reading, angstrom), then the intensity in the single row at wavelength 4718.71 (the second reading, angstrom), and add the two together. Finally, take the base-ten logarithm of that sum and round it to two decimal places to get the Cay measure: 2.26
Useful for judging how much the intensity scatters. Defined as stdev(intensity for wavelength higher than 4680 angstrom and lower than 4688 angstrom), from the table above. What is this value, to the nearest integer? 4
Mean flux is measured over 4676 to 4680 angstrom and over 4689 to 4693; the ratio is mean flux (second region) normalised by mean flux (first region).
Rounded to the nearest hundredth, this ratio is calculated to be 0.93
